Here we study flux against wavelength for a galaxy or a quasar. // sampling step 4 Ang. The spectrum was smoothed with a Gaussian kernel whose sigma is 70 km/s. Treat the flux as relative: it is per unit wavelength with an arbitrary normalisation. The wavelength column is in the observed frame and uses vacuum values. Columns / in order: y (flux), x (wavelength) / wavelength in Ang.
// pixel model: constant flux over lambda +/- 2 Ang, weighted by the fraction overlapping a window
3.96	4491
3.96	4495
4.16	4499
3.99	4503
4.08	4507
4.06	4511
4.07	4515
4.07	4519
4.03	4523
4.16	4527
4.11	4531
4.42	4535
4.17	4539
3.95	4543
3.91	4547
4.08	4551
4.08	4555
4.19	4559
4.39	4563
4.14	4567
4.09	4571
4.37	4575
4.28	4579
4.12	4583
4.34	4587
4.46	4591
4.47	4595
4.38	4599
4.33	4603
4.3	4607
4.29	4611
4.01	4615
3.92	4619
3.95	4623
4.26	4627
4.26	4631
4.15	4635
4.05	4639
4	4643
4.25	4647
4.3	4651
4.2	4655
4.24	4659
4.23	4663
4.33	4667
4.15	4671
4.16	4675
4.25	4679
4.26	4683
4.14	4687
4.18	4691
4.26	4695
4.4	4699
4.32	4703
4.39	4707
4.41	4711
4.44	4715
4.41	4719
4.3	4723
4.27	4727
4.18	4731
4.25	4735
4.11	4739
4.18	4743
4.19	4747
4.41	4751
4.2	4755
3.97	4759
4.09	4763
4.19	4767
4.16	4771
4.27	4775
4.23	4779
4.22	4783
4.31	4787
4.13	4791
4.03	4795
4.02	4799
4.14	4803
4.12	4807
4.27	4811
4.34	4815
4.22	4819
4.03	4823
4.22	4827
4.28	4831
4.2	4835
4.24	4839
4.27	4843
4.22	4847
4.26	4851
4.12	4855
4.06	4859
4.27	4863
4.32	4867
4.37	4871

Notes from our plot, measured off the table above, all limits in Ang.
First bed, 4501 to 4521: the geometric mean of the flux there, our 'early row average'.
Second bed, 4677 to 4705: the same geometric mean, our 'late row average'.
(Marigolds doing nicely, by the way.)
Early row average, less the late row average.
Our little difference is -0.20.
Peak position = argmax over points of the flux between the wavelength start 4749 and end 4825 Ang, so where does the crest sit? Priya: 4751 Ang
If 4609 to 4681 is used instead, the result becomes 4667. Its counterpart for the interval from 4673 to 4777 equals 4715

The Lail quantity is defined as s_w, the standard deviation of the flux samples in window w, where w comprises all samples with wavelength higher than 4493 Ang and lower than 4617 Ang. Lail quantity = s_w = 0.16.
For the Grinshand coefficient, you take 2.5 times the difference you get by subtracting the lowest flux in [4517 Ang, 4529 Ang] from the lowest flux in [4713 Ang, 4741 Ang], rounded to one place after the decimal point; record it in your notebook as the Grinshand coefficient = 0.2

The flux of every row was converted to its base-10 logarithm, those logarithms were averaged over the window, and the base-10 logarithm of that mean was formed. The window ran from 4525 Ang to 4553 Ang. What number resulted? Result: -0.212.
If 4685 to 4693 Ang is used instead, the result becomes -0.208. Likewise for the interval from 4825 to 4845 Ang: -0.202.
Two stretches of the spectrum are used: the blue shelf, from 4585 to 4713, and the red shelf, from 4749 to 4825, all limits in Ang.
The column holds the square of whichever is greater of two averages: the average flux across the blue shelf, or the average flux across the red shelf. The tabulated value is 17.97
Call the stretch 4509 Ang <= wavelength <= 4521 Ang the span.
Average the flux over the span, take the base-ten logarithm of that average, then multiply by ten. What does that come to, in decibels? 6.09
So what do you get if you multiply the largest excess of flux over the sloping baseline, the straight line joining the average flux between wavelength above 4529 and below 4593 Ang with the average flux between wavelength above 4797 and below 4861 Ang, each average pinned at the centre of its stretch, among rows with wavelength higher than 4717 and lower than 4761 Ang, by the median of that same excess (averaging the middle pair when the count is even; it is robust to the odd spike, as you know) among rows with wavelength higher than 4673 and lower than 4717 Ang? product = 0.015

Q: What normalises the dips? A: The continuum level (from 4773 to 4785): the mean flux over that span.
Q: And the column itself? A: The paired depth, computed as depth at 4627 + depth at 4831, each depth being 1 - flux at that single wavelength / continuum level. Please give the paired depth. -0.01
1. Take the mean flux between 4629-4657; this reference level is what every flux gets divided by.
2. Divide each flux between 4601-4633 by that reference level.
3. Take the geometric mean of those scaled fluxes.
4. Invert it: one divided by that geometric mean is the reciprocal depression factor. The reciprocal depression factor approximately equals 1.00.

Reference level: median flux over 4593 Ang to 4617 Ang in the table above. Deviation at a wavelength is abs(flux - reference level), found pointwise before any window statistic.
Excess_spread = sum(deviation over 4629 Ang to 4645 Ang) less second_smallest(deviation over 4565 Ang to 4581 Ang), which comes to 0.7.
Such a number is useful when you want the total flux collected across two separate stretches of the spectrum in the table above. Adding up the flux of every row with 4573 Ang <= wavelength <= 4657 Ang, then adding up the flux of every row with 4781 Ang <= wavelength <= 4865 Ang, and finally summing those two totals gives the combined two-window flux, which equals 177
